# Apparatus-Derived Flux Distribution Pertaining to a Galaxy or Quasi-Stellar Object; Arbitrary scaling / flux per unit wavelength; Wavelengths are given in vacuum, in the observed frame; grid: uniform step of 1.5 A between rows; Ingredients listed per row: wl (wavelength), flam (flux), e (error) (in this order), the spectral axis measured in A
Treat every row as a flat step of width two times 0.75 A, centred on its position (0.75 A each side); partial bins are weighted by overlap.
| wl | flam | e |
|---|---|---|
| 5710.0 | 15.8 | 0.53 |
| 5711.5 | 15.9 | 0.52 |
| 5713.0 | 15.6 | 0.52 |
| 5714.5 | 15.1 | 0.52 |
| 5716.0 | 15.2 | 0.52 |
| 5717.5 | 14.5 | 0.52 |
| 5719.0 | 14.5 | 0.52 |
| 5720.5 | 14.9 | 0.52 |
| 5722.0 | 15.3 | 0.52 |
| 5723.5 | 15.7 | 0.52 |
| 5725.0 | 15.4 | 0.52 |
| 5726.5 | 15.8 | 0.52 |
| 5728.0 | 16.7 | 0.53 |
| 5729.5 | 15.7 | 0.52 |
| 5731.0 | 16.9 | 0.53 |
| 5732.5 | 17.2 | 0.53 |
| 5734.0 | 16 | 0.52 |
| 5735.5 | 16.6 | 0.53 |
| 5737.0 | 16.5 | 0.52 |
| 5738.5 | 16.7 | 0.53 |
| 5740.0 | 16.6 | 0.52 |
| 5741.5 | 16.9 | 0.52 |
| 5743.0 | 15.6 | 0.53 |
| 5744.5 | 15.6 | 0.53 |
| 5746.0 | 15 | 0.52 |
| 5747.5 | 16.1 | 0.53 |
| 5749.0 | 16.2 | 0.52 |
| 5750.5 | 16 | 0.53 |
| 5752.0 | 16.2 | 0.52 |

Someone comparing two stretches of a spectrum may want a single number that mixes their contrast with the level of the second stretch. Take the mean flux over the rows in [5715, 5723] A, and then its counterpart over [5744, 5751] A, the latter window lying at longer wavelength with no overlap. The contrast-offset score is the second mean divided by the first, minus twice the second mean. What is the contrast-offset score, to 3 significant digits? -30.5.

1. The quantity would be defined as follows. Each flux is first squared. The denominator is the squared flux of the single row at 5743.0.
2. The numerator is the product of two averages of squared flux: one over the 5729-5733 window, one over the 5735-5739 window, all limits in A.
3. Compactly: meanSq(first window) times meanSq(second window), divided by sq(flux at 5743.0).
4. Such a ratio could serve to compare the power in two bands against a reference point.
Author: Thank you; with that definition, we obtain 313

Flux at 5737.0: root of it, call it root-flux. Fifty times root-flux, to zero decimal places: 203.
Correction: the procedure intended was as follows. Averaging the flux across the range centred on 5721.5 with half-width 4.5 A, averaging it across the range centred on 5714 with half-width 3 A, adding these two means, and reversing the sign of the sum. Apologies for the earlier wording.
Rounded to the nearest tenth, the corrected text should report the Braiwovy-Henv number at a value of -30.5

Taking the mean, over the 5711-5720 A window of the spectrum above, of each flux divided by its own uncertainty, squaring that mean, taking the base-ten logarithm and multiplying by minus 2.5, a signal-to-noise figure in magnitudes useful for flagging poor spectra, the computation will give -7.32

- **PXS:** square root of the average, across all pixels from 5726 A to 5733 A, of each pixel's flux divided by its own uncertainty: 5.59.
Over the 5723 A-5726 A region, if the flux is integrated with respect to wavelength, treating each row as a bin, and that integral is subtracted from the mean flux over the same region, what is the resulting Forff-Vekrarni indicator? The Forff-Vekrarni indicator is -31.1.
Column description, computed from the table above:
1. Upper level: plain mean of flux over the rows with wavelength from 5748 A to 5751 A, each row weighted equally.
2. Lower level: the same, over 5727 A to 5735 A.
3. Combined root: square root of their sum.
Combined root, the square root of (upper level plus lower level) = 5.71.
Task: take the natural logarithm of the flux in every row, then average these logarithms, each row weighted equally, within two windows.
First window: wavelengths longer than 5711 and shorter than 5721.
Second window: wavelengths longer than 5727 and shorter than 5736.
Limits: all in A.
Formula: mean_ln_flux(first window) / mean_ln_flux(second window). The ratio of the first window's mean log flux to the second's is 0.968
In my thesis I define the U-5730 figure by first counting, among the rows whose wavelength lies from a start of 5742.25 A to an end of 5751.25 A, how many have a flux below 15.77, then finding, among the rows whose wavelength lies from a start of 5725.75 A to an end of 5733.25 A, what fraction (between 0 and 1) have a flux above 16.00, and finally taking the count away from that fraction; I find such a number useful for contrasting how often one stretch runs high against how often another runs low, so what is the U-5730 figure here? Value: -2.4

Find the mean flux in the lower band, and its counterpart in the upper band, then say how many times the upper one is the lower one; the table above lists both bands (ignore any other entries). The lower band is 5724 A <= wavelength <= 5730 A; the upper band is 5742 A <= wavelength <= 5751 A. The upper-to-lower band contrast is 0.99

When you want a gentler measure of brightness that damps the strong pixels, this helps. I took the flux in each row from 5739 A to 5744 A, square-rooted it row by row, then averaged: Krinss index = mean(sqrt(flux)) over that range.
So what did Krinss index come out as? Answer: 4.04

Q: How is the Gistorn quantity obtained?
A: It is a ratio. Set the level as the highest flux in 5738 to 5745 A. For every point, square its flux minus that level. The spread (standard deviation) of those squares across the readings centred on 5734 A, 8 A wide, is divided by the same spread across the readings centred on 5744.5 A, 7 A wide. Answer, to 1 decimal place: 0.2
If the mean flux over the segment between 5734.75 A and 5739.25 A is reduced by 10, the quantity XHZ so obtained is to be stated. 6.6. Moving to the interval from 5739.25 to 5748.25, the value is 6.0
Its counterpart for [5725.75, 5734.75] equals 6.4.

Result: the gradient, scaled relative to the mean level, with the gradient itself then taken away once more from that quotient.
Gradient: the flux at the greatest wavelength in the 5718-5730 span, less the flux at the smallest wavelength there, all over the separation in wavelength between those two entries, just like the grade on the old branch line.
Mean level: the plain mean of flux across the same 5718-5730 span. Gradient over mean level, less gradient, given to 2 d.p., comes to -0.11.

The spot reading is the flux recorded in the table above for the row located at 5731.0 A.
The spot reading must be 16.9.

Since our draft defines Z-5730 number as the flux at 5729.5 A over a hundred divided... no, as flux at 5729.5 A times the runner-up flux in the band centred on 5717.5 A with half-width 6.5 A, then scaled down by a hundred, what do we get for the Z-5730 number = 2.46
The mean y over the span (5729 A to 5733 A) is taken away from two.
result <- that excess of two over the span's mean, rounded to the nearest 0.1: -14.6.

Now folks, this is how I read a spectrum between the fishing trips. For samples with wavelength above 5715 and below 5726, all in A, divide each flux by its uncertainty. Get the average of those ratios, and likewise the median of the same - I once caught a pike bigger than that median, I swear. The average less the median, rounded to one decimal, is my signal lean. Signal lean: -0.2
